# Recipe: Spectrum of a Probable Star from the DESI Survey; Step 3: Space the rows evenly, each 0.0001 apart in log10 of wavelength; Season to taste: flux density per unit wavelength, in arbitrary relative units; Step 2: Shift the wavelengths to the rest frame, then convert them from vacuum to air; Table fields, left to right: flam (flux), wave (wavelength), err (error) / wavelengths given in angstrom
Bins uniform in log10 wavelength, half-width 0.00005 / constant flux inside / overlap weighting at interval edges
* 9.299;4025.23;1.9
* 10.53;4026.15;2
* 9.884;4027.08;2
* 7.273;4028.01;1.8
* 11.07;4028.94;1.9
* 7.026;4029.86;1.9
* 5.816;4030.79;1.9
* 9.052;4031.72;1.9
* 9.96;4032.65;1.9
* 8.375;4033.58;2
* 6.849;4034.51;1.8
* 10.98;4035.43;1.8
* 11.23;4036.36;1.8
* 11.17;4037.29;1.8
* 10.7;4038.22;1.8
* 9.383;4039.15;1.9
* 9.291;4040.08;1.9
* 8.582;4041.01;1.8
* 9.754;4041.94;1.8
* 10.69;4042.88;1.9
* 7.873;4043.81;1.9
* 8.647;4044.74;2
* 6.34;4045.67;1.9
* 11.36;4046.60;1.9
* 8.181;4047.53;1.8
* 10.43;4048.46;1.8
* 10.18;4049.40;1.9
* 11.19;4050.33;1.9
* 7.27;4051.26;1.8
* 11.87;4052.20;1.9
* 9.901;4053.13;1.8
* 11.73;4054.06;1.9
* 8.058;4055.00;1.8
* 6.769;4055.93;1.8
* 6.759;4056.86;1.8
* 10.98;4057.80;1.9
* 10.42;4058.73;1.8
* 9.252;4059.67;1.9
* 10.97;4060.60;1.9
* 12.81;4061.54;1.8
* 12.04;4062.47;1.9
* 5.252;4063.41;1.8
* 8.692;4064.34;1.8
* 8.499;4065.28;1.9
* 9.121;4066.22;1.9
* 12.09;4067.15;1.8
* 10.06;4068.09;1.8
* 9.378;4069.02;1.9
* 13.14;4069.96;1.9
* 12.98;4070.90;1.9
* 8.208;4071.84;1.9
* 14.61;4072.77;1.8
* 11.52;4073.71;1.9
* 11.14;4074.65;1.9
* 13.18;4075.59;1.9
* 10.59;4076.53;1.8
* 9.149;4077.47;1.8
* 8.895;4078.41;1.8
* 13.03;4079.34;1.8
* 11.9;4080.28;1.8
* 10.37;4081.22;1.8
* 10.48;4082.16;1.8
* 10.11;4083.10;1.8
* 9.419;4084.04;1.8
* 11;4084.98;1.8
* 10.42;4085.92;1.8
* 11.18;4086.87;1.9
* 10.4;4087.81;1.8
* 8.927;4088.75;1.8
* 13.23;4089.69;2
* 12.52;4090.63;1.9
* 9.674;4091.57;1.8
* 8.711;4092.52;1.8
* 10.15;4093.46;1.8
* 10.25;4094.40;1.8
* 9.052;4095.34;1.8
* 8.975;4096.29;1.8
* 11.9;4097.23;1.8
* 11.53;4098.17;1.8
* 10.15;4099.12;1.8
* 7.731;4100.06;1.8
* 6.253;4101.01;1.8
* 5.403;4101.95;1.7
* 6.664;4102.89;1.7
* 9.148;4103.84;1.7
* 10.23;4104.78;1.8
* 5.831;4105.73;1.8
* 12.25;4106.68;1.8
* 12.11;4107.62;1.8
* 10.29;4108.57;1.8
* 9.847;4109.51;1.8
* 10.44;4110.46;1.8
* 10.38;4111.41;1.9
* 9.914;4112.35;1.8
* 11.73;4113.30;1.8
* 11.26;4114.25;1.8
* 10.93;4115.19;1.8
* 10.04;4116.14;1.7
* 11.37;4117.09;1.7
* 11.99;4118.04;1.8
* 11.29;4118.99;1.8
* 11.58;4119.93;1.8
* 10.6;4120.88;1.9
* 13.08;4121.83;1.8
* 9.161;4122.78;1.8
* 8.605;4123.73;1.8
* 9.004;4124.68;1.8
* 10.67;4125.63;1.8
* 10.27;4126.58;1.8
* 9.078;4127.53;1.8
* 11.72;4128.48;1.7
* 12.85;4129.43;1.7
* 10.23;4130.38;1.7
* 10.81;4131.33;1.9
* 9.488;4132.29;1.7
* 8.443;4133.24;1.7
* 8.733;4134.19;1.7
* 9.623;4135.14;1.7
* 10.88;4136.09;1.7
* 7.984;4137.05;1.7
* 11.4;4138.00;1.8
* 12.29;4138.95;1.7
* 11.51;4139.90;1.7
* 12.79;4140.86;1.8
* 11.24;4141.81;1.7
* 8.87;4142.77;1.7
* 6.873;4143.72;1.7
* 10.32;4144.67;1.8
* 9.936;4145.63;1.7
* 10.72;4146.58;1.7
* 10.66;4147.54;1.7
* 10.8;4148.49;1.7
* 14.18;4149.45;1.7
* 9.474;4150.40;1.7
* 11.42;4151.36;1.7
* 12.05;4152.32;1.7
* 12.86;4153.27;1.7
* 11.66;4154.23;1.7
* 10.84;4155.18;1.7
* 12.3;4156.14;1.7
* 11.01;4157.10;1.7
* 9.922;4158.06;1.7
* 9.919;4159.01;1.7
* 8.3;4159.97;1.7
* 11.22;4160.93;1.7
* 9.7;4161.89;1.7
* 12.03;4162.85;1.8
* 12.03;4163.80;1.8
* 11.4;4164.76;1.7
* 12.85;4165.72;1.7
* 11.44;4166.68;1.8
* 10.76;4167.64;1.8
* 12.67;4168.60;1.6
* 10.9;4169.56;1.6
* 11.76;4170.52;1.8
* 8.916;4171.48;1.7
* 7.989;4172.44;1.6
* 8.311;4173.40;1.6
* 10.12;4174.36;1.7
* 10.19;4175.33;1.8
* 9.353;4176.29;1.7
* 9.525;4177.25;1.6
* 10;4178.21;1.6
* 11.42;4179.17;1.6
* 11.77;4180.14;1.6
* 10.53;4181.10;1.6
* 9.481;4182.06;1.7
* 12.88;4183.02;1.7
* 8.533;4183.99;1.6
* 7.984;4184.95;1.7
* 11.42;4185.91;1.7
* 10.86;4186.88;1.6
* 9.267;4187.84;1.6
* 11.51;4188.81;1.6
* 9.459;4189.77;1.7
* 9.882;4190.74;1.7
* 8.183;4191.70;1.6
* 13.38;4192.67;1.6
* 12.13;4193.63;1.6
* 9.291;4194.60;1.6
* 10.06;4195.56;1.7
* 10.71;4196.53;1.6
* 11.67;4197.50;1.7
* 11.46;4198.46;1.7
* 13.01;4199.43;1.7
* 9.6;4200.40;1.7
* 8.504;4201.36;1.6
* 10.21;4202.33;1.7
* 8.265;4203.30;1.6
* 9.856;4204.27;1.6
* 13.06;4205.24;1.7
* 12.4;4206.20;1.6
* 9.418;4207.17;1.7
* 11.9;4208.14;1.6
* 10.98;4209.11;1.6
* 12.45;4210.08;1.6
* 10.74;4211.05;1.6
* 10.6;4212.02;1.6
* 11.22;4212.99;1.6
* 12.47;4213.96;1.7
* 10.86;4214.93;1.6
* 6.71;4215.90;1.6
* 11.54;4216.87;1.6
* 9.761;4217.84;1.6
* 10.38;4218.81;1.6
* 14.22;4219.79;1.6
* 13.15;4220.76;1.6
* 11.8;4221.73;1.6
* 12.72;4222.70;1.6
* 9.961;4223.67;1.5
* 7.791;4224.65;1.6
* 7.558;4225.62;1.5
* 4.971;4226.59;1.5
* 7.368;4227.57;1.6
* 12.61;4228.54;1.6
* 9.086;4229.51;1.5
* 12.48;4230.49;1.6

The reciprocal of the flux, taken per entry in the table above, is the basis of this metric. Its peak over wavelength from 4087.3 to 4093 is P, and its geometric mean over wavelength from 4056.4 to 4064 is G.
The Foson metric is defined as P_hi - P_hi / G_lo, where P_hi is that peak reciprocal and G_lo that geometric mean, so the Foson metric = -0.97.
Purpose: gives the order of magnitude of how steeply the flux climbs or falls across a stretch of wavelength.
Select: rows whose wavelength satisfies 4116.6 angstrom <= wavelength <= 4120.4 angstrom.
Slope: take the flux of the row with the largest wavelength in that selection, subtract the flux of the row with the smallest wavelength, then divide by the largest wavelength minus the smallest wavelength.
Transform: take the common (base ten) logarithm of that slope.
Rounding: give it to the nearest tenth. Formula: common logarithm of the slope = -1.1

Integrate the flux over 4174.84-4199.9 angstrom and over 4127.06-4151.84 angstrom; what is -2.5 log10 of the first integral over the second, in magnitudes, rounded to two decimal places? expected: -0.02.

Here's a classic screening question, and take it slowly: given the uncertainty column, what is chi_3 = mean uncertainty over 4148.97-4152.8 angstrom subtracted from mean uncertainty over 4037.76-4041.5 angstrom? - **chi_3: 0.15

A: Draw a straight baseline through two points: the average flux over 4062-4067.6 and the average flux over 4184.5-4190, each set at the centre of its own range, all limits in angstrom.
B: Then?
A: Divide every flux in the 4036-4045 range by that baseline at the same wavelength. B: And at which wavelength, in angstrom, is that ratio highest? 4036.36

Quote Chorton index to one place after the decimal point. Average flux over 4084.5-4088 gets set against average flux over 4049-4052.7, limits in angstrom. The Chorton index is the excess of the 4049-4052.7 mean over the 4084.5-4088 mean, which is -0.6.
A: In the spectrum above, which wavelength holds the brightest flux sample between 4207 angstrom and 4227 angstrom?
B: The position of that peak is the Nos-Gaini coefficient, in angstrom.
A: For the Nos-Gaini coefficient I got 4219.79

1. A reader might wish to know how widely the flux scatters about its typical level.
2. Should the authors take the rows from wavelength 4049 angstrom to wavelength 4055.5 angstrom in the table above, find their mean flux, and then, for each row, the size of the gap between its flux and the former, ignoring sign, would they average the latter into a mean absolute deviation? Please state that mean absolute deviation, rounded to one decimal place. 1.4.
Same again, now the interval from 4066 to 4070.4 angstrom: 1.5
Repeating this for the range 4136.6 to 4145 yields 1.6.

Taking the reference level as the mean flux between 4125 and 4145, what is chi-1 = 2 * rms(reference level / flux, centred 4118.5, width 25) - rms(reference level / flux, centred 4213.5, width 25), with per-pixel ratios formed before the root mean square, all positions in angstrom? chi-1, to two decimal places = 0.93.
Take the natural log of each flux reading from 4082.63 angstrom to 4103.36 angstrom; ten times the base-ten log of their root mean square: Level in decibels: 3.54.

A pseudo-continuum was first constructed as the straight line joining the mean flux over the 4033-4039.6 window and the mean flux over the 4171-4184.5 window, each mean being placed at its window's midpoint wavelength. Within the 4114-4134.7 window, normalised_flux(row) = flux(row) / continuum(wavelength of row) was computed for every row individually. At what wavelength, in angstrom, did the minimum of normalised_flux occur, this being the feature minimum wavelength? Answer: 4133.24 angstrom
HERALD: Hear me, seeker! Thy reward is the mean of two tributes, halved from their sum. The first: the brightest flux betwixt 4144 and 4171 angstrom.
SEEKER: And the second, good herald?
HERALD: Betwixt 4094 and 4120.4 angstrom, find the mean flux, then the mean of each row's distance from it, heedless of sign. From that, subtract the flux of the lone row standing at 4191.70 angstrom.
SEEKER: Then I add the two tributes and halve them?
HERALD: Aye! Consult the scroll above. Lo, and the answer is 3.7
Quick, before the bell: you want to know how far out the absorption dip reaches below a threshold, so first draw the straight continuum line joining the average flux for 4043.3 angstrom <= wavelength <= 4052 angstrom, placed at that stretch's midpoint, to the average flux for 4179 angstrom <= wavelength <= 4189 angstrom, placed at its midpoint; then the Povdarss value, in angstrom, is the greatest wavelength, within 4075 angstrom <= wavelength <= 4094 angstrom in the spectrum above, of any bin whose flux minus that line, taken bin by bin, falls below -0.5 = 4092.52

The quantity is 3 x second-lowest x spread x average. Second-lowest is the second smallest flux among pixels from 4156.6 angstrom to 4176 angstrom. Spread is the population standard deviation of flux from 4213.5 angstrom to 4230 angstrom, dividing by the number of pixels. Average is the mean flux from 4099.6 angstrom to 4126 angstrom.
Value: 625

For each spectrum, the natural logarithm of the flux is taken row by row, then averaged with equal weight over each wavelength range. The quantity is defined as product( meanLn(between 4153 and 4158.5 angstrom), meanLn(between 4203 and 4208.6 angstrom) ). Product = 5.8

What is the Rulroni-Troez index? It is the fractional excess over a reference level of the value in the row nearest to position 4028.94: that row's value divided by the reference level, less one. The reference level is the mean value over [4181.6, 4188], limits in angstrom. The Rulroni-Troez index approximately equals 0.10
